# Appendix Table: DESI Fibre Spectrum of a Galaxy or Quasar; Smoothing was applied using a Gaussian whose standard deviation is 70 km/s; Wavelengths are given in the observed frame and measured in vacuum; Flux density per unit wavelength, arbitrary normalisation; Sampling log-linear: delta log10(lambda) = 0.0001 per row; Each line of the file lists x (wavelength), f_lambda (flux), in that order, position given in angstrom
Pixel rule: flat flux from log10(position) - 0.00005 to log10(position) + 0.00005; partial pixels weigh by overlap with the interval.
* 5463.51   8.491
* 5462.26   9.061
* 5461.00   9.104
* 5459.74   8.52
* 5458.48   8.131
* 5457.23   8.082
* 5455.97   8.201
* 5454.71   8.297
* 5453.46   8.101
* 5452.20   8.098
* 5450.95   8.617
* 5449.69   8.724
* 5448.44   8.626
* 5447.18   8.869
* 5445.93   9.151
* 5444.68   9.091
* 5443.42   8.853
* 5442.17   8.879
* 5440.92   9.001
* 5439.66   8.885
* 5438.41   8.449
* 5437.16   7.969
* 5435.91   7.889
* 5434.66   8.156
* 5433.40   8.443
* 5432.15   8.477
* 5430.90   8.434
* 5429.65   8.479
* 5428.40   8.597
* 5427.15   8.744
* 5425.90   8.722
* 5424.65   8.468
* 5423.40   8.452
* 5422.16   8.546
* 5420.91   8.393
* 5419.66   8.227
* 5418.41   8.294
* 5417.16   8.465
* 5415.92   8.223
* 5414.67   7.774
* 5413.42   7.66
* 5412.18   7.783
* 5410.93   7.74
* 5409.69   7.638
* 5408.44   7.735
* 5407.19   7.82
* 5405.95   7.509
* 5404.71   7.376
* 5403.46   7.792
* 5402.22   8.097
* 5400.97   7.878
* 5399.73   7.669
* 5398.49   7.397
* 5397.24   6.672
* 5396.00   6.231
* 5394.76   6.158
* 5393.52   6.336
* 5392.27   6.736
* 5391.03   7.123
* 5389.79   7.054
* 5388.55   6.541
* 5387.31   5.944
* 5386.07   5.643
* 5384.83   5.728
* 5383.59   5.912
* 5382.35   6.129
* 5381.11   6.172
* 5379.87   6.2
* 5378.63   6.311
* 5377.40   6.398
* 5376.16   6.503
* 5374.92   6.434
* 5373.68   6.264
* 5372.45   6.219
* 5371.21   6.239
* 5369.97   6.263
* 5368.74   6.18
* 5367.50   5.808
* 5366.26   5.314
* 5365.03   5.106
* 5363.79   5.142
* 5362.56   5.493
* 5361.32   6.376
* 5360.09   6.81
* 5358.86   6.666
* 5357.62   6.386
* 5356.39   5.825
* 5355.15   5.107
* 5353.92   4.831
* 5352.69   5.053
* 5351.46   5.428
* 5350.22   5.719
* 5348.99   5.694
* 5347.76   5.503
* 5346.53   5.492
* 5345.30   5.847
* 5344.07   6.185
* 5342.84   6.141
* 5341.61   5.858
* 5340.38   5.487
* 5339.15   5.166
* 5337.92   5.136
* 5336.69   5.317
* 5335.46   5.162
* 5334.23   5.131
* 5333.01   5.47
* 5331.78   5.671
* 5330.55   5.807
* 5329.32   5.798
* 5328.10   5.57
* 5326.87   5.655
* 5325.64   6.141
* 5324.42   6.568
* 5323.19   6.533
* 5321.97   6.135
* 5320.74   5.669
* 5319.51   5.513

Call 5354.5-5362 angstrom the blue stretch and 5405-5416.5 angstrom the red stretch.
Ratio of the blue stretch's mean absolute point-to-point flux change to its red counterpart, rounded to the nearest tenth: 2.6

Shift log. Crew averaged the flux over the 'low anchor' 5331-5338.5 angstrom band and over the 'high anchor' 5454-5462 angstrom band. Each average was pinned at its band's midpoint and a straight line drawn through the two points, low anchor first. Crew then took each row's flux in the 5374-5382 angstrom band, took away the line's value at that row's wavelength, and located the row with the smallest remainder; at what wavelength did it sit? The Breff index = 5381.11 angstrom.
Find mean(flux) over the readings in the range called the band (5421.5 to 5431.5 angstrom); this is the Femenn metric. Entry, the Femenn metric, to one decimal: 8.6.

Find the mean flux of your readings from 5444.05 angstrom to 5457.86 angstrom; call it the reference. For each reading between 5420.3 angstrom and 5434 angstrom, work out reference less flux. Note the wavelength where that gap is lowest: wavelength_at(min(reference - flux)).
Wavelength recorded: 5427.15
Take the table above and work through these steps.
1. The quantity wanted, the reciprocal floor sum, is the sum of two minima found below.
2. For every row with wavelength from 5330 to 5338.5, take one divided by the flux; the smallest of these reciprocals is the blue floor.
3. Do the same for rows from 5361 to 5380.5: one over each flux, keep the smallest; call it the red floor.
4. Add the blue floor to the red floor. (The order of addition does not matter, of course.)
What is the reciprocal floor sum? 0.326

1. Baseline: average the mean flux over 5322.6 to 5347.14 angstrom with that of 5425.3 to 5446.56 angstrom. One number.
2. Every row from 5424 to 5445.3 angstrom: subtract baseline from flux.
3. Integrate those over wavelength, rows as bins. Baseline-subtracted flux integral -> 30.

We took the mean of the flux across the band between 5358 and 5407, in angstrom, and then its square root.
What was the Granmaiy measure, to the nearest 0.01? 2.54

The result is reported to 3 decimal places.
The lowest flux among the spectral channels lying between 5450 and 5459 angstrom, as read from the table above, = 8.082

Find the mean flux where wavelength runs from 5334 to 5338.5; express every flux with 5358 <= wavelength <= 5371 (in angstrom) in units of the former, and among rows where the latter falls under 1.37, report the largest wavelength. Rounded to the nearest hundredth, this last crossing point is 5369.97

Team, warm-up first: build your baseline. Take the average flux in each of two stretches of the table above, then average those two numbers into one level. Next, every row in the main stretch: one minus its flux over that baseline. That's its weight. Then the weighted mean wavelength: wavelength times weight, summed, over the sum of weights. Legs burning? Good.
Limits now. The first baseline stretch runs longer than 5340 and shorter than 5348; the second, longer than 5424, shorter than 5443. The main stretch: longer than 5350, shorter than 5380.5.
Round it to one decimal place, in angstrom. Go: 5362.9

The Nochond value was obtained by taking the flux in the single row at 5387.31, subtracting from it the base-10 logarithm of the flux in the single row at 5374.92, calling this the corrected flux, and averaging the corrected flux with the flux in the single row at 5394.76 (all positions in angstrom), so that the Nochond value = 5.6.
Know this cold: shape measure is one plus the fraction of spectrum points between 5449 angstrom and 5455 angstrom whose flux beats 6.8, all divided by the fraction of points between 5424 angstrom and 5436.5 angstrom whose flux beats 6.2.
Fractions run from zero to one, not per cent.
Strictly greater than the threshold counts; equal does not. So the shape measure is 2.0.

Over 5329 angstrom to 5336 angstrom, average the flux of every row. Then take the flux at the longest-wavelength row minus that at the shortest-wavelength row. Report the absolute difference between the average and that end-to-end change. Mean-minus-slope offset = 6.1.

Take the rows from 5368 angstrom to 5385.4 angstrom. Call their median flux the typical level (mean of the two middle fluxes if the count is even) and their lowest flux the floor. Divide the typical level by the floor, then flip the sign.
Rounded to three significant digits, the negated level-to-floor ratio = -1.09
